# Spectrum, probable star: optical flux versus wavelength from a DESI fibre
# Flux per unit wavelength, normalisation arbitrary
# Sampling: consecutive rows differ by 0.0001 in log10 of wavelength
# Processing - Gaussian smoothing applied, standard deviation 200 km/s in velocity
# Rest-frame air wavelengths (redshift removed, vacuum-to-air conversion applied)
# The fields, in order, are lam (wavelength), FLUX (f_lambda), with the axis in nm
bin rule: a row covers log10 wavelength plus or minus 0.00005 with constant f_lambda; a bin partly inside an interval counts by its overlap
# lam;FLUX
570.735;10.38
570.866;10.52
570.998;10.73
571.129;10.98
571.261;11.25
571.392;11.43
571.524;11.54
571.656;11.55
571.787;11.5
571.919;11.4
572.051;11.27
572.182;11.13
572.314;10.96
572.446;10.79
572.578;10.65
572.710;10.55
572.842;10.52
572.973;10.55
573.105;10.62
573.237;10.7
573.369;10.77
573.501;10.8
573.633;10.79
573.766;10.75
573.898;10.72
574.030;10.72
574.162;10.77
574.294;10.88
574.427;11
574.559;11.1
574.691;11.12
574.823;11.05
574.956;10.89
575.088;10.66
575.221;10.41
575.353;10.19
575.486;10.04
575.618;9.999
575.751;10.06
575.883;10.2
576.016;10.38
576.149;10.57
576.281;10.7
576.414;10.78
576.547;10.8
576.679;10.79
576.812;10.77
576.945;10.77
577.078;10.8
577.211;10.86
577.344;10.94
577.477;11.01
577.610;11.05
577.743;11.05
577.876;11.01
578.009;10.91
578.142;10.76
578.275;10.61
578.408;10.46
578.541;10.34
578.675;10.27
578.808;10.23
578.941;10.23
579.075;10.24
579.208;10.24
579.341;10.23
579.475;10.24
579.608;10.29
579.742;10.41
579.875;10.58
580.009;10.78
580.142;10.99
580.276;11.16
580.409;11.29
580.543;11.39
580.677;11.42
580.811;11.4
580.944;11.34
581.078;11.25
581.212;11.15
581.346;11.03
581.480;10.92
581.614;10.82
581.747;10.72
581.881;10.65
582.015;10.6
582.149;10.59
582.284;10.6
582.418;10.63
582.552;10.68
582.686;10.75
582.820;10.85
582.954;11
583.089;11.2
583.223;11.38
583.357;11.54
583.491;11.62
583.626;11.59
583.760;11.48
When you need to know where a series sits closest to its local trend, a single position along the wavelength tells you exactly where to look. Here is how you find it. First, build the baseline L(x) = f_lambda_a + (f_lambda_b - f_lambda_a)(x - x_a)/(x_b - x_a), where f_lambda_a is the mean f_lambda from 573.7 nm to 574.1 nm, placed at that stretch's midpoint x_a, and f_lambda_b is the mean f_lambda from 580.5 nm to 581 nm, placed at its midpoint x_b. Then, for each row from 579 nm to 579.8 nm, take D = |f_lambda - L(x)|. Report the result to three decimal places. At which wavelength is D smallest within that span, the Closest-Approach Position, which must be 579.742 nm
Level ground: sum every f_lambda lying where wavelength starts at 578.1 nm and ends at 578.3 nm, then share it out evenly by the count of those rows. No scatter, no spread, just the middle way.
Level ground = 10.7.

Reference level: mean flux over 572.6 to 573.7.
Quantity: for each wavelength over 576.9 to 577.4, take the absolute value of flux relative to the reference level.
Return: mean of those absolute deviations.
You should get 0.18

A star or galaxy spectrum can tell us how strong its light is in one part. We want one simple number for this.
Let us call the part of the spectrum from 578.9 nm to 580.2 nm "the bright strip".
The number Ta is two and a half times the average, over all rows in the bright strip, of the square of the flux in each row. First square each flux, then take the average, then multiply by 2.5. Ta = 272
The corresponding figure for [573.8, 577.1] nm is 284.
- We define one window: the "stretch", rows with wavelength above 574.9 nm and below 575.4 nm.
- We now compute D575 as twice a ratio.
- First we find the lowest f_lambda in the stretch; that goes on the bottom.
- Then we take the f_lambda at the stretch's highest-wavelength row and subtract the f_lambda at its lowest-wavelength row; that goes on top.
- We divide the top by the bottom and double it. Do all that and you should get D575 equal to -0.14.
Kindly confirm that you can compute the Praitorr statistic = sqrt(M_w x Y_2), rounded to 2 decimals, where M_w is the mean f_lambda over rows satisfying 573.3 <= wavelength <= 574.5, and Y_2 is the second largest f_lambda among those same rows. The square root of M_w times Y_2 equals 10.84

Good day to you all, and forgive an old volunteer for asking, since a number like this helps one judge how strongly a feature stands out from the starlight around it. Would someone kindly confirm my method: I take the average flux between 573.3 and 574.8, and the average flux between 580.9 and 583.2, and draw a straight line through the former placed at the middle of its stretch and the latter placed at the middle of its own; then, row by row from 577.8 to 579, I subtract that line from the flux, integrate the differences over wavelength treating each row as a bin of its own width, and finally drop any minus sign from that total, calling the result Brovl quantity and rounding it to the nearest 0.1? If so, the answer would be 0.4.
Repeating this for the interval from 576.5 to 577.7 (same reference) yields 0.0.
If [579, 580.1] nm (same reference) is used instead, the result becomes 0.5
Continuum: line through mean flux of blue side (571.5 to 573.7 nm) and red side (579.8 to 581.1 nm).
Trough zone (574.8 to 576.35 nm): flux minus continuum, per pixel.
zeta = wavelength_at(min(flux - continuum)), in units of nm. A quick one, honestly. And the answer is 575.618 nm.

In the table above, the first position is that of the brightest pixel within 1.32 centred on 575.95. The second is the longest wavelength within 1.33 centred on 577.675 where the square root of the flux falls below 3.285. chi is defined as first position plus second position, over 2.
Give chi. 577.41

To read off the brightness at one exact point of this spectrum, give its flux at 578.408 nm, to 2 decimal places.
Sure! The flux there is 10.46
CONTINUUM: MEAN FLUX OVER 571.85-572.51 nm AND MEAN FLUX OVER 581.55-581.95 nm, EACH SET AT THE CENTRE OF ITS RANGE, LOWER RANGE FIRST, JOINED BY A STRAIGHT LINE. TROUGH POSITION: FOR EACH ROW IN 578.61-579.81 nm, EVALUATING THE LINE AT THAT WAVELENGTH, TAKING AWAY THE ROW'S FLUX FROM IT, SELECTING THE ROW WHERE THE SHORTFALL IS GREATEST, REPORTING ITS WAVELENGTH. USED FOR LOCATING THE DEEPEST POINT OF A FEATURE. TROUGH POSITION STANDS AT 578.808 nm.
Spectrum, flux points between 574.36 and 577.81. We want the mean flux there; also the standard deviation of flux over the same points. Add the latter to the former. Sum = 11.0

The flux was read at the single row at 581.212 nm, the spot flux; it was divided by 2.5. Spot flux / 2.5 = 4.46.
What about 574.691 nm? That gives 4.45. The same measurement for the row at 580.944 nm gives 4.54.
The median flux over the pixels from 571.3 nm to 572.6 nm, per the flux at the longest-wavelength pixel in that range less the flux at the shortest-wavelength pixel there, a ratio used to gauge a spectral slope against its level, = -15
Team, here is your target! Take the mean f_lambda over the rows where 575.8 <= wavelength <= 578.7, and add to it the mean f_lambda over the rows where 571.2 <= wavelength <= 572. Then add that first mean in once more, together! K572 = 32.9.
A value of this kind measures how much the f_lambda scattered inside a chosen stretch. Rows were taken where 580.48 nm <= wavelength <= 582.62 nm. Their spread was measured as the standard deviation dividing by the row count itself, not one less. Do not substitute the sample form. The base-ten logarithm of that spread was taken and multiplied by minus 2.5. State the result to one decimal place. 1.2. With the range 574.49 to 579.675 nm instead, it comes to 1.2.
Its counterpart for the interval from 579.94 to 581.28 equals 1.8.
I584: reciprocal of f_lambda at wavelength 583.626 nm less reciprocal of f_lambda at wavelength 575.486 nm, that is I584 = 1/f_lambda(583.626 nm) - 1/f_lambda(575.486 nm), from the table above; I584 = -0.013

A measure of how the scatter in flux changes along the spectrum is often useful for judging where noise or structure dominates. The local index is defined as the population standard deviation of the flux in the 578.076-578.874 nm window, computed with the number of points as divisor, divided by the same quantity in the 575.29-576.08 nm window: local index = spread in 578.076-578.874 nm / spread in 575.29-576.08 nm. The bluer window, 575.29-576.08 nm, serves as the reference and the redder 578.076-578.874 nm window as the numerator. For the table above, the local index 1.5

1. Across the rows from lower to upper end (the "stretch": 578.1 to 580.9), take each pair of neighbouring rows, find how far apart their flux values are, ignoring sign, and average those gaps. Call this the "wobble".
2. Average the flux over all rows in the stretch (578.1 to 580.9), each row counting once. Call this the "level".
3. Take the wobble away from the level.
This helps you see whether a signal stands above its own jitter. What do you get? 10.6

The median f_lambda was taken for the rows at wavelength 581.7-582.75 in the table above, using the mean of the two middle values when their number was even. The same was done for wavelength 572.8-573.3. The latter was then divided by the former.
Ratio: 0.99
